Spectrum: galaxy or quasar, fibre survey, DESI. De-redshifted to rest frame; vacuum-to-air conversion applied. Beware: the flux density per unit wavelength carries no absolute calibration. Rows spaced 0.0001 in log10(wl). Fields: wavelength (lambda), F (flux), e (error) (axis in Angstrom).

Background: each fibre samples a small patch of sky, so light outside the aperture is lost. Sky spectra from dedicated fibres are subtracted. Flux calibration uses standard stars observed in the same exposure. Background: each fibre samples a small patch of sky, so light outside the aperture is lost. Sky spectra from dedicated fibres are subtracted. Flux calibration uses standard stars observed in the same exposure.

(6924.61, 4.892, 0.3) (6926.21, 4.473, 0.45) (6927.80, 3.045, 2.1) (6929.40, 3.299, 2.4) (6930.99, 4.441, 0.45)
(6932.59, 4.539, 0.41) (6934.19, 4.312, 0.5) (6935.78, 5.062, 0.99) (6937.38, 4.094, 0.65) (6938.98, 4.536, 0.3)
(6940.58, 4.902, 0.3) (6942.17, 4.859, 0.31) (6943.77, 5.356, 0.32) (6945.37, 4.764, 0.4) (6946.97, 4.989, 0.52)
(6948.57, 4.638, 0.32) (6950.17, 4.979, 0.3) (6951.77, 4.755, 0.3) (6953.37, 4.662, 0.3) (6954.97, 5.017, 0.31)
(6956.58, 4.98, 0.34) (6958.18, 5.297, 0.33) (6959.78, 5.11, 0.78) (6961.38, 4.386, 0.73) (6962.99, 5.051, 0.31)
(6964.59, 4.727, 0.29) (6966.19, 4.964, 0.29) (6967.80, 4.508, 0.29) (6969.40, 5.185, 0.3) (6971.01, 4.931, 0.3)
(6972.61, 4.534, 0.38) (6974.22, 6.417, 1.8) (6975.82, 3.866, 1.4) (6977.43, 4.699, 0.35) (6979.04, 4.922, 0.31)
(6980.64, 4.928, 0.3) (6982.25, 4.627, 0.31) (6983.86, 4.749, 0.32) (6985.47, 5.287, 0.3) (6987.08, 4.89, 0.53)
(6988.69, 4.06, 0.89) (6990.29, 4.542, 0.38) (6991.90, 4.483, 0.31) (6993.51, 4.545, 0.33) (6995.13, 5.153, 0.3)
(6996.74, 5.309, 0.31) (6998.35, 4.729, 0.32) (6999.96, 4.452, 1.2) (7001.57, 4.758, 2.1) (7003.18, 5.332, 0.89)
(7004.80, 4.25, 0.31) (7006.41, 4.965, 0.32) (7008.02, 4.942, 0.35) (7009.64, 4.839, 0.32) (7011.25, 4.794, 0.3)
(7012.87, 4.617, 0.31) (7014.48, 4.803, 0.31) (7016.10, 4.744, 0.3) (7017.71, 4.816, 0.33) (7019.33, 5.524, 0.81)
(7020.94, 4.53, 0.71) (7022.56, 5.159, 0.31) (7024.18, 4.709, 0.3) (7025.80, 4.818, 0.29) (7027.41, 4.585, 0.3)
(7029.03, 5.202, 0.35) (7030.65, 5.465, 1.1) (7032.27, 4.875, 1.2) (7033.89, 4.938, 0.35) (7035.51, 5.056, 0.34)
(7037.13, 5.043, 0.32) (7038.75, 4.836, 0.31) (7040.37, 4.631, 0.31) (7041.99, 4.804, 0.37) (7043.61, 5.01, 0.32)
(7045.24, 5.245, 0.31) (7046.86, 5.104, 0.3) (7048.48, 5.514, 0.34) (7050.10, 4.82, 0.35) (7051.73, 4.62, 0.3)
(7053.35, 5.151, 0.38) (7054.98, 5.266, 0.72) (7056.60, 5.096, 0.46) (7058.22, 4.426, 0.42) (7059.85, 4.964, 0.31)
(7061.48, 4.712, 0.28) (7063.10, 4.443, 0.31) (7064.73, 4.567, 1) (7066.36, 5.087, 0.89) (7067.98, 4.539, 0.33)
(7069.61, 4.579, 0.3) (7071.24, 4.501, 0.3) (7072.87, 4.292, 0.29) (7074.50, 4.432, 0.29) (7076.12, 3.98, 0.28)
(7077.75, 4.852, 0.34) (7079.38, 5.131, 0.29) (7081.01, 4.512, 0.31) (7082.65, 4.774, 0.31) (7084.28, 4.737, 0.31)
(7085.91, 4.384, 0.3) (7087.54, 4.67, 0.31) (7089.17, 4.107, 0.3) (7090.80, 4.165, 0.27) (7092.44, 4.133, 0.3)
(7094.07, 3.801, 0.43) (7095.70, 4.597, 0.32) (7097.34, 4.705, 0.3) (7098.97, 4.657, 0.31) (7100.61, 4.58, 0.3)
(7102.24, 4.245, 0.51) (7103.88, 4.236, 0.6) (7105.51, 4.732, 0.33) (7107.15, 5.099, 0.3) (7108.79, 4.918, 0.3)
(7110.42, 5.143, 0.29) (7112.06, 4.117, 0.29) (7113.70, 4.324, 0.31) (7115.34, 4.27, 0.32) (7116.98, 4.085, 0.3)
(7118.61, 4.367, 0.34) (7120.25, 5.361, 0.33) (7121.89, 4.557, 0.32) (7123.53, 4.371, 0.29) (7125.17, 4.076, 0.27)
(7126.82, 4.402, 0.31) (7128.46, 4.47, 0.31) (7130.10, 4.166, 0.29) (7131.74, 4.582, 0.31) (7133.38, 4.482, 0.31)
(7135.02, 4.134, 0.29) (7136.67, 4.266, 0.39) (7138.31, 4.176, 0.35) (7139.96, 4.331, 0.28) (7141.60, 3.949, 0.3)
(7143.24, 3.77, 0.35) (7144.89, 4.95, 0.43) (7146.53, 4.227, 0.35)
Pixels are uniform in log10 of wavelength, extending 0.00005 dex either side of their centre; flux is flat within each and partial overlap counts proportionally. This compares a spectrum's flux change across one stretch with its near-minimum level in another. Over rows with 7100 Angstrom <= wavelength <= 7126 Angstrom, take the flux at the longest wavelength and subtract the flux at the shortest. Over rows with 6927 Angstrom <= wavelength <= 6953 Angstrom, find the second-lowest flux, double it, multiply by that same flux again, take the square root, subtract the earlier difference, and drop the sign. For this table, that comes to 5.17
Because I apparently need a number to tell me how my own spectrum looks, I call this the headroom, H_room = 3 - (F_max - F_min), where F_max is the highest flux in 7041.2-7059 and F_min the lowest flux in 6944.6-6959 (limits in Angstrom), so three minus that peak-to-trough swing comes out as 2.1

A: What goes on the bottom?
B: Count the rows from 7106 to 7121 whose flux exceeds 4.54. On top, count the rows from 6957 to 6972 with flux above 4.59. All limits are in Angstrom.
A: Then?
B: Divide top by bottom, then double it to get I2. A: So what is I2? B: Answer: 3.5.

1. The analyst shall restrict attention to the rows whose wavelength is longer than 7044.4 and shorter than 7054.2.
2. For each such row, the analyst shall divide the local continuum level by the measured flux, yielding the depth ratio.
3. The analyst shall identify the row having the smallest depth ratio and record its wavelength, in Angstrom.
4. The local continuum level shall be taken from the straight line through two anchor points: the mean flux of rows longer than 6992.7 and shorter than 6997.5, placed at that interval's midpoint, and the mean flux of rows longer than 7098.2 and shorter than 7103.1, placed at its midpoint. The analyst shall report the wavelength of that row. 7048.48 Angstrom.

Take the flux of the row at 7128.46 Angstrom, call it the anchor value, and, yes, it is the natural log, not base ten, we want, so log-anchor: 1.50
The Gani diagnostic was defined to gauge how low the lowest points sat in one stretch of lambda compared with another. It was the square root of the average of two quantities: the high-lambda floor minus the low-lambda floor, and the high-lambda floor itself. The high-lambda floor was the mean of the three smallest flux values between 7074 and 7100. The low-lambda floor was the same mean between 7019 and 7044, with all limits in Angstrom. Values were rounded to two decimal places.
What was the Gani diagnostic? 1.29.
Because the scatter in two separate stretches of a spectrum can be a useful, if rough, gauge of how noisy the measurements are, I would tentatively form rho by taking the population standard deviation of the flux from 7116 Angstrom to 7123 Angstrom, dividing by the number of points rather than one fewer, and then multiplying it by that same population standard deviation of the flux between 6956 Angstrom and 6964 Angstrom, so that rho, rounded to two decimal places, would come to 0.15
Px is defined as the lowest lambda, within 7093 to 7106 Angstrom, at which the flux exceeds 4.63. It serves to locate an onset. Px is 7097.34 Angstrom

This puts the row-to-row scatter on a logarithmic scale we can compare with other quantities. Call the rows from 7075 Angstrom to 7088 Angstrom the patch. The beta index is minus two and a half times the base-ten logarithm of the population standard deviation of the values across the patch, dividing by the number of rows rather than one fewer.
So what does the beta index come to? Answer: 1.23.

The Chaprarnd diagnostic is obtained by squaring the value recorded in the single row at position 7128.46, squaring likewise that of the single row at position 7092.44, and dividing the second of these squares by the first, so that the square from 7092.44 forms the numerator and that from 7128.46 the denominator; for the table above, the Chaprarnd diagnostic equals 0.85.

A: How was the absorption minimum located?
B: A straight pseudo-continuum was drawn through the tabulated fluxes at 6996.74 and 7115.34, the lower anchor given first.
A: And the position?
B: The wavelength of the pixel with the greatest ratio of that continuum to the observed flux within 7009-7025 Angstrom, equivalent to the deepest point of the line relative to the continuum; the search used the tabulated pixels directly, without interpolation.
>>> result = 7020.94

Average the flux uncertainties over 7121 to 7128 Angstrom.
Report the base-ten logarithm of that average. -0.53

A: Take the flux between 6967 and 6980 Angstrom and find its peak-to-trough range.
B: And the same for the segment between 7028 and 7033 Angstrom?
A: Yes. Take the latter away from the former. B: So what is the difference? 2.0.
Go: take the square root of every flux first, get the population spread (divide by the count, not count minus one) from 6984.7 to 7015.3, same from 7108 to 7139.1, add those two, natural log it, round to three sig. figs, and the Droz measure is -1.84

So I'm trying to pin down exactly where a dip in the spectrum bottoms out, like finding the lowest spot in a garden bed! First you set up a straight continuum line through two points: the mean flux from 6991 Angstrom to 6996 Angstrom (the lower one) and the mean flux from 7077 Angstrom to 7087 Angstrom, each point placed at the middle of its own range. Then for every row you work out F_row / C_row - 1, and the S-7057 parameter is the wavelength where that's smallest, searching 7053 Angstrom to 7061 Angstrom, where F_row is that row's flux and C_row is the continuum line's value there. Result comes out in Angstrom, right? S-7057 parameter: 7058.22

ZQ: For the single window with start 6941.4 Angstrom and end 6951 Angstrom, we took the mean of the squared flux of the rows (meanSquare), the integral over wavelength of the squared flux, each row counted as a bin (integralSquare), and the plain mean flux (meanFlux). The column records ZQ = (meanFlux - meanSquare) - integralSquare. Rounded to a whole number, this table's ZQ -253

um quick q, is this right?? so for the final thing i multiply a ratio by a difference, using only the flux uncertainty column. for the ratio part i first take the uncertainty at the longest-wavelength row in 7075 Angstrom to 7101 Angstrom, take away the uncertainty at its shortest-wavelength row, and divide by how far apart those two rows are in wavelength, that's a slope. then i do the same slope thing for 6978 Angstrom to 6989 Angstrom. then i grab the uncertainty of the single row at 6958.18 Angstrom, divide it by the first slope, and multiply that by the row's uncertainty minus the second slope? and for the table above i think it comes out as 109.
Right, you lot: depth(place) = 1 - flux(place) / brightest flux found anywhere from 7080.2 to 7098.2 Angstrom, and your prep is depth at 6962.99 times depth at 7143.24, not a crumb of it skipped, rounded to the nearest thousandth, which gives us -0.012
